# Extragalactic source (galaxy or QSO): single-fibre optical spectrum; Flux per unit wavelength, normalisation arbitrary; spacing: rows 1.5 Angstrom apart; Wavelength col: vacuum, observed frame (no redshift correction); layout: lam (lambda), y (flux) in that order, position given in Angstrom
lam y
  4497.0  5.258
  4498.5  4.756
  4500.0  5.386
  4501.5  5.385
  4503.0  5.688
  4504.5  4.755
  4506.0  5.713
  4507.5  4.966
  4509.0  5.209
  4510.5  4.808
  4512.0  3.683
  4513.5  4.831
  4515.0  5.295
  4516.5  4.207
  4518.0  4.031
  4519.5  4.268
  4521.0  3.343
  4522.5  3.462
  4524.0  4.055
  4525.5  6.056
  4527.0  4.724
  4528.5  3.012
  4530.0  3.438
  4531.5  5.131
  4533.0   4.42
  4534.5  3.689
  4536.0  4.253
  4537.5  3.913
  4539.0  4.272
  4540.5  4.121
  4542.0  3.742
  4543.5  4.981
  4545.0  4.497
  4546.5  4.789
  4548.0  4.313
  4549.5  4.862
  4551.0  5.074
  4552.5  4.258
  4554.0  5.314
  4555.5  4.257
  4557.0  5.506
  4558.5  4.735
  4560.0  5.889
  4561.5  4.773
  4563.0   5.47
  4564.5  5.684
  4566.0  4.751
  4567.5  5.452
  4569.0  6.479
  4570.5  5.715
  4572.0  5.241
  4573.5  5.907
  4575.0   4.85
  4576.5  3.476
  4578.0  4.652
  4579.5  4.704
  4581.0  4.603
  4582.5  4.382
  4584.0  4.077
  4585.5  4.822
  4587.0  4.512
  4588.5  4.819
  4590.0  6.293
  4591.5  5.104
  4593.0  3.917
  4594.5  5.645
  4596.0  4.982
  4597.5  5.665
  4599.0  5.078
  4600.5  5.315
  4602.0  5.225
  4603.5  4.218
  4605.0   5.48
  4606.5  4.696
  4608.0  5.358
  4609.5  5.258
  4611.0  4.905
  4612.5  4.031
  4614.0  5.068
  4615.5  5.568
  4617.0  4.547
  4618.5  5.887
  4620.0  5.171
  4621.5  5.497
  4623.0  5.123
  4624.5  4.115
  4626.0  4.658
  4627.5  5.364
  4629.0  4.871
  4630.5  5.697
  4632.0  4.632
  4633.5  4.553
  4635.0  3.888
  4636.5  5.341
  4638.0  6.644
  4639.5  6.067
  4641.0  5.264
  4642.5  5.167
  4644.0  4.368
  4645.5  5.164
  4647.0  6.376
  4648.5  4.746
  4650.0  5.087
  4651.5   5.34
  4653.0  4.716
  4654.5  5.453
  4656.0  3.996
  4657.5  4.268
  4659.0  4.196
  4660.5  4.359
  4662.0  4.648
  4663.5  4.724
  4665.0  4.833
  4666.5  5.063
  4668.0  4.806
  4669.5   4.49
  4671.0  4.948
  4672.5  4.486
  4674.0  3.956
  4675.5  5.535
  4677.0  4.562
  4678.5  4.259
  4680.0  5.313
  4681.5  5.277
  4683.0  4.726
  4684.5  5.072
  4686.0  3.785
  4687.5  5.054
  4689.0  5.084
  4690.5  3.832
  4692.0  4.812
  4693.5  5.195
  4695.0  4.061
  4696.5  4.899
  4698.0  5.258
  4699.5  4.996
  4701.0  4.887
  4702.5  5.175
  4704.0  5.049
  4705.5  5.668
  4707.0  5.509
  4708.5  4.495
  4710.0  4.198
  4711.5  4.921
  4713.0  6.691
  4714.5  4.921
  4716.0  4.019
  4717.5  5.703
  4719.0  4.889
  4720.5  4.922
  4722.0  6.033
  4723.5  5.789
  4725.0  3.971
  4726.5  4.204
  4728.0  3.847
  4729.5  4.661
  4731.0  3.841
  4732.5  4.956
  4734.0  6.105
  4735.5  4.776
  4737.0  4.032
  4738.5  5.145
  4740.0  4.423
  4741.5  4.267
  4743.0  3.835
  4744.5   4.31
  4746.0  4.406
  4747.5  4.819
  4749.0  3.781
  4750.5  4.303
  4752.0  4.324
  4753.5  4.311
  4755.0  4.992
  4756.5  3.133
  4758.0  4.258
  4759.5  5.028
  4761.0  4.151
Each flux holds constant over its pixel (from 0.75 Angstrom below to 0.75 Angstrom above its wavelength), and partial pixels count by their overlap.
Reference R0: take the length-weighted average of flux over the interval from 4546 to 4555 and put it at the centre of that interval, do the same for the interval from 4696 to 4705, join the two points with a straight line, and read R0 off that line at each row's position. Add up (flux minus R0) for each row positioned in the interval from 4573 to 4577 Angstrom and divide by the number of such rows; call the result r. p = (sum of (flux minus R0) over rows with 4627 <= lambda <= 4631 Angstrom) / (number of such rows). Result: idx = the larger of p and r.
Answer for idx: 0.39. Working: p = 0.4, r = -0.1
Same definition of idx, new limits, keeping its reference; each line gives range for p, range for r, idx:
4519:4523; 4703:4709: 0.10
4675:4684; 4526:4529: -0.08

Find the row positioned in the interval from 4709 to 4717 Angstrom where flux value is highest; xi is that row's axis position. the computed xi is 4713.0 Angstrom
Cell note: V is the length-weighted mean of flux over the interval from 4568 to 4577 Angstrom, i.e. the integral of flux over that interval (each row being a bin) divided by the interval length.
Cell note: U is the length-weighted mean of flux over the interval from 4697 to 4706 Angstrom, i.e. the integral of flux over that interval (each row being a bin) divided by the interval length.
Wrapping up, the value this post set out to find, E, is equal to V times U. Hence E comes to 27.5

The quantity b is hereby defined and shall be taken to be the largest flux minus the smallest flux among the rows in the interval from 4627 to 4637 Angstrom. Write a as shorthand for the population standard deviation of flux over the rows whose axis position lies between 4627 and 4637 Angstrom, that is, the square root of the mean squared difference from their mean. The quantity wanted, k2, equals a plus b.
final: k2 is 2.4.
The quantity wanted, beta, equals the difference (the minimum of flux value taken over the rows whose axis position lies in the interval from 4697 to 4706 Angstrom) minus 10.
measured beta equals -5.11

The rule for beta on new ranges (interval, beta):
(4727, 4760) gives -6.87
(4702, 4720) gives -5.98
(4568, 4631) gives -6.52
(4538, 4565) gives -6.26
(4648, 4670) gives -6.00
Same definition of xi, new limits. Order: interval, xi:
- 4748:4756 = 4755.0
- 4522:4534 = 4525.5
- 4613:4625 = 4618.5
